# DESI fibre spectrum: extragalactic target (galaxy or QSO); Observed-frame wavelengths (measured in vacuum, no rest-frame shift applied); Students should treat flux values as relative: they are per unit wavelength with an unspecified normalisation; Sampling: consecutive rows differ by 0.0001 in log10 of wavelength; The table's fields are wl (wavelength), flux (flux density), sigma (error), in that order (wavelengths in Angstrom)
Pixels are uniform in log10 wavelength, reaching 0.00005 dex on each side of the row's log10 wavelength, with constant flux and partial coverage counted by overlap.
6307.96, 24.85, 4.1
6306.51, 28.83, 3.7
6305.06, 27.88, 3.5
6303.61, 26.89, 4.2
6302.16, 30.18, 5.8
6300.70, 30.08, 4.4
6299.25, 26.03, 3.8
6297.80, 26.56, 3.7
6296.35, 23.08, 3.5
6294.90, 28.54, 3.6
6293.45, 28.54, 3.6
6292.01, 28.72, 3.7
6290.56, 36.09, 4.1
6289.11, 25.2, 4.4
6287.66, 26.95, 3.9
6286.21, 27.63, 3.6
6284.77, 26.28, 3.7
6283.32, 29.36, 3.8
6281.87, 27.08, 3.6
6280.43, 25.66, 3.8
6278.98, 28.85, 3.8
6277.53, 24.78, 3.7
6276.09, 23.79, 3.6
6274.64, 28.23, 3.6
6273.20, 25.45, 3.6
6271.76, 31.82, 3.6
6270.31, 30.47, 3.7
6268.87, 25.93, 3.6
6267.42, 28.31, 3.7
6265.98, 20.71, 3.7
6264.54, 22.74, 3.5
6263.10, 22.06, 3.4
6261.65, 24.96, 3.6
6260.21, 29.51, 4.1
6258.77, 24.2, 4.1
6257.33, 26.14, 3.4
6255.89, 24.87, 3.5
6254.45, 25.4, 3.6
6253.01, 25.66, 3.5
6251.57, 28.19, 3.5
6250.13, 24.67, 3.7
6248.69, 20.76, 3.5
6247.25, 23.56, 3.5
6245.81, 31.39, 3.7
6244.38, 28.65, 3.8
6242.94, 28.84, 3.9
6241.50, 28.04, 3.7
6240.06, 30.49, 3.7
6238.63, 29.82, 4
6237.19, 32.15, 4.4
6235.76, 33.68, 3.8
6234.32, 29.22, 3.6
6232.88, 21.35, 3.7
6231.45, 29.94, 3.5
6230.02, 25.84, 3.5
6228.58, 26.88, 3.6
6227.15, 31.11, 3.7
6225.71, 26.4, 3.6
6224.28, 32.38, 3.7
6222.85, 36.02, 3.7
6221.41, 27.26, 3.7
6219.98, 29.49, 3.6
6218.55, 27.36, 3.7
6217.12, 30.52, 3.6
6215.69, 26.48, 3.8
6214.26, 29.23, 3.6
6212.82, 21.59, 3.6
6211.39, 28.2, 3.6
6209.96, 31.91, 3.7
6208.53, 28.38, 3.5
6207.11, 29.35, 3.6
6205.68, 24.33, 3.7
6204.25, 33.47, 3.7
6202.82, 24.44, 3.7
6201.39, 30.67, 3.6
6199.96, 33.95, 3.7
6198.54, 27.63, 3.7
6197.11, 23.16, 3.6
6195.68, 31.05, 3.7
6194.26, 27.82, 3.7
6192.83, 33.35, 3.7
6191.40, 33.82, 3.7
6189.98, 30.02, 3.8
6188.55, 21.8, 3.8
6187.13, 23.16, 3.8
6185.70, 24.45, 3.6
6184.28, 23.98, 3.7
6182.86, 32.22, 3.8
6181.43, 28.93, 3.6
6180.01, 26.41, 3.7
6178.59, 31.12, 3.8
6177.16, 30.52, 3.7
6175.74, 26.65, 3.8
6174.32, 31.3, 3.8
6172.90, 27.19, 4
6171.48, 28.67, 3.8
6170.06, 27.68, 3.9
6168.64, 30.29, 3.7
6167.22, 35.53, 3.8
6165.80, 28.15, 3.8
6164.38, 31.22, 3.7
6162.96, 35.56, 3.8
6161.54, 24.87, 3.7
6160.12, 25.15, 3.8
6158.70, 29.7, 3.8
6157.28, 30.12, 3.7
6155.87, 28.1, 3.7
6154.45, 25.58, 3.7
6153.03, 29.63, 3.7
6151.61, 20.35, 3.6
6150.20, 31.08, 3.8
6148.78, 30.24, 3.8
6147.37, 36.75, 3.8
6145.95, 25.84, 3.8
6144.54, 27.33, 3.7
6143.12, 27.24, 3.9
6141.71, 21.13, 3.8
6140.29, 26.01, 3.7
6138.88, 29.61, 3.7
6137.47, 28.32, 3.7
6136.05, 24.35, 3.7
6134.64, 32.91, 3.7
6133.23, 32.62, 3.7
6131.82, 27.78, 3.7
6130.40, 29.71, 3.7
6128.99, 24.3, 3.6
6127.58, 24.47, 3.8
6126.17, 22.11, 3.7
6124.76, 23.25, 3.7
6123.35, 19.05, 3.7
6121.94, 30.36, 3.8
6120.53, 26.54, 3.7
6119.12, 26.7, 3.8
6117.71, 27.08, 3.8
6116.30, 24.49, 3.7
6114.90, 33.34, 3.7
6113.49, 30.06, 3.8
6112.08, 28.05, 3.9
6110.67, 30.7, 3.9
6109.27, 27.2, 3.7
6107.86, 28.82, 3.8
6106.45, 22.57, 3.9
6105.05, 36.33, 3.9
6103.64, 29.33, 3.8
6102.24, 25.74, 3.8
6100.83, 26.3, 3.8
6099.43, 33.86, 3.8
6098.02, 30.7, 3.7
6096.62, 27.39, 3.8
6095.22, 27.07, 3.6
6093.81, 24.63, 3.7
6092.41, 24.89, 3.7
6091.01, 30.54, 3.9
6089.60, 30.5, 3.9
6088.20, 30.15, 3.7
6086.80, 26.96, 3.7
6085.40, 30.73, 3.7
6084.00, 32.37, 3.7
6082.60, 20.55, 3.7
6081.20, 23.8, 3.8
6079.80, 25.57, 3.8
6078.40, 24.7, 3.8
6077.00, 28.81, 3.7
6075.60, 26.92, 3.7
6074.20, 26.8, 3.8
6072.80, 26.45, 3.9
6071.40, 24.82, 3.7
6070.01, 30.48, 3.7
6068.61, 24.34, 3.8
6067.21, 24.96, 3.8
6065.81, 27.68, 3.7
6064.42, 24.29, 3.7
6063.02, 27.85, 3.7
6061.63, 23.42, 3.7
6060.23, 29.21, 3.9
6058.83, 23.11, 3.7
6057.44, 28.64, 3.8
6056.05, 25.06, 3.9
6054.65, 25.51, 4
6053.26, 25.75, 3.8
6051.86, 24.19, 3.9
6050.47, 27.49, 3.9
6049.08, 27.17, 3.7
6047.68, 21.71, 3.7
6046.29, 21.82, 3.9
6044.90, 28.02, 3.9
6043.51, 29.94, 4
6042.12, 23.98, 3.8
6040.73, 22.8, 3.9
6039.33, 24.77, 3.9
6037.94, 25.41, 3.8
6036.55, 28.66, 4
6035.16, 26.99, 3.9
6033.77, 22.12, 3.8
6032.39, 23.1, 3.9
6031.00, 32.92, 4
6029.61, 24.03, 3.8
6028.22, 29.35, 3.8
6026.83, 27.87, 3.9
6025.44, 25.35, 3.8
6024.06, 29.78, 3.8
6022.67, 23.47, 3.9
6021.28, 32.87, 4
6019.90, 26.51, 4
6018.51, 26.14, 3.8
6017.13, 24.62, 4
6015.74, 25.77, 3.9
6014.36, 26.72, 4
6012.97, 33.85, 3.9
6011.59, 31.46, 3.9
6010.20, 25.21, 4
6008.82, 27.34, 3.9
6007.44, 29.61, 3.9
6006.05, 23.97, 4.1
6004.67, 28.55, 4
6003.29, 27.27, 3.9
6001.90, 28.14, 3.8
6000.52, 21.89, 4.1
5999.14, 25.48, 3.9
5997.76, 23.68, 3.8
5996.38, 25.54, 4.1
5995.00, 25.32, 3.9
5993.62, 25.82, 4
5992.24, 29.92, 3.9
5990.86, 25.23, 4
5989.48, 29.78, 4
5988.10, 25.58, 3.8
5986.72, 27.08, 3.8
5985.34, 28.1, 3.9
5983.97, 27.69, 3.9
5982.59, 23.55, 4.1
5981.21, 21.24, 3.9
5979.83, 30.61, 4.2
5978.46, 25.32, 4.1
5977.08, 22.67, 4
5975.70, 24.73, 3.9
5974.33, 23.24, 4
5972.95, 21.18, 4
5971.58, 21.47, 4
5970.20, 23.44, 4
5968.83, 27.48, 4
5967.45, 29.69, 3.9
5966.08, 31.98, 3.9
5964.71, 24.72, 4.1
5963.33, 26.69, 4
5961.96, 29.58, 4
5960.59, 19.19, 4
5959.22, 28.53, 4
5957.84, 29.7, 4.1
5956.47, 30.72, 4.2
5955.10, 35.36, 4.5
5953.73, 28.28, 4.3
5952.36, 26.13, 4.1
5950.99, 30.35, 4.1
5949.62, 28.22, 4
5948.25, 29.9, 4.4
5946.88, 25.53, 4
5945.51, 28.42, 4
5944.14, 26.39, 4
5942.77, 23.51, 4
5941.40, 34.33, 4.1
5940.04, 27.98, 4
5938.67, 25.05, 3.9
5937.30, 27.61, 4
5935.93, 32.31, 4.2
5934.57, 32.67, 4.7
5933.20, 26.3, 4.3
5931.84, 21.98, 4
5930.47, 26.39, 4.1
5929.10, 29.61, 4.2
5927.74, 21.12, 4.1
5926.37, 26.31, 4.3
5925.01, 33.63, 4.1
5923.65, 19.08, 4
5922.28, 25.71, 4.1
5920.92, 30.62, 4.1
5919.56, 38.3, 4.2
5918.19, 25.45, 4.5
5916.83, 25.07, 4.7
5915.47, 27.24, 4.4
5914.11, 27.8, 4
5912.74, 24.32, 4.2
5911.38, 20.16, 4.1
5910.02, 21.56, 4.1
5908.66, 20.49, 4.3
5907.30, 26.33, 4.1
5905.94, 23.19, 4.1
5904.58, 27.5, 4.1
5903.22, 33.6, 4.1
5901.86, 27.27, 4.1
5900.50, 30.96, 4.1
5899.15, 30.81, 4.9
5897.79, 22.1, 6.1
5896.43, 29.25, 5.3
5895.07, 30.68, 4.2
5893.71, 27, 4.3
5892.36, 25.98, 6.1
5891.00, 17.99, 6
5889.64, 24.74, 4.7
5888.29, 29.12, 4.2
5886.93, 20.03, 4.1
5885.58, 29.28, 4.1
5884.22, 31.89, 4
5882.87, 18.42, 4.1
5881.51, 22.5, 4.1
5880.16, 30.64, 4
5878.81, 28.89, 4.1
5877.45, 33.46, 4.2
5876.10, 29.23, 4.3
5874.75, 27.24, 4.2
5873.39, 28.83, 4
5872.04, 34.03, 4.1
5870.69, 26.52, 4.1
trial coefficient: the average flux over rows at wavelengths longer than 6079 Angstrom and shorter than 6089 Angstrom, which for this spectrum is 27.2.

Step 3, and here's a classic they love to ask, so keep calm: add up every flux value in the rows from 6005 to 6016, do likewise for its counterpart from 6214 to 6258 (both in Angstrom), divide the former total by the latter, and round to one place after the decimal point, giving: 0.3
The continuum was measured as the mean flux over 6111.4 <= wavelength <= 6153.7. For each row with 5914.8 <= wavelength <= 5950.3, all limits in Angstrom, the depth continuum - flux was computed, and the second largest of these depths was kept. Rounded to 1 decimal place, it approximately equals 6.2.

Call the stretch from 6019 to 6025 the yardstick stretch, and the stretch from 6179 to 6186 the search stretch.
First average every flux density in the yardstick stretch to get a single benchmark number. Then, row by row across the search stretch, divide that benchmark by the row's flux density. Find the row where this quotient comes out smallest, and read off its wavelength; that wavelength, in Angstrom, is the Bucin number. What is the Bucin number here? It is 6182.86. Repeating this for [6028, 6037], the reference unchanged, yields 6031.00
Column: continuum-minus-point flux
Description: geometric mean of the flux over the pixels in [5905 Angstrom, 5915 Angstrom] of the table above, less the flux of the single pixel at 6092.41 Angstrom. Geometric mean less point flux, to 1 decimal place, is -1.6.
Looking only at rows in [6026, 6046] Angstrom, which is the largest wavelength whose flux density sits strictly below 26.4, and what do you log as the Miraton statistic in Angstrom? 6042.12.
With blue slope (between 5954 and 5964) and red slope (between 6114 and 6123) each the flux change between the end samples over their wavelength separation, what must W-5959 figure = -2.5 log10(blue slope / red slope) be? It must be -1.0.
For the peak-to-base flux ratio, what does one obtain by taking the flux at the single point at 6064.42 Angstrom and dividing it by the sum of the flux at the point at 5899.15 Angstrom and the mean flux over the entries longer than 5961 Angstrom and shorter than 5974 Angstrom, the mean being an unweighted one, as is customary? 0.43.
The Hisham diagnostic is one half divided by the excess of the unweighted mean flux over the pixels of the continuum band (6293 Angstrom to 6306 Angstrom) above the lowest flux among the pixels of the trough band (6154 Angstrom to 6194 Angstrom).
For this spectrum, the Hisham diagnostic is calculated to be 0.087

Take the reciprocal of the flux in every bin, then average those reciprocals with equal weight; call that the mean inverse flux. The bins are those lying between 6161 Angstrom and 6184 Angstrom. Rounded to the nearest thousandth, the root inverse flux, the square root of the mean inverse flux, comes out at 0.184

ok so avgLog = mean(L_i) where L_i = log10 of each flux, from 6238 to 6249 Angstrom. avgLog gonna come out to 1.44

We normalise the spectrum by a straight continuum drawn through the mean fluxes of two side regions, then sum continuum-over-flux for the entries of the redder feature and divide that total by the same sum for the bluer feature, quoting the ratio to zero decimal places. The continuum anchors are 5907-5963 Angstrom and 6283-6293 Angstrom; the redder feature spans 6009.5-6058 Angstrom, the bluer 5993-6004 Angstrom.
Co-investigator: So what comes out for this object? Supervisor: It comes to 4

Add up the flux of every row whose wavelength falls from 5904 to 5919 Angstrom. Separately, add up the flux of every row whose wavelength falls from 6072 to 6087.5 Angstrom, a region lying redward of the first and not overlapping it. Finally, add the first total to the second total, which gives 563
